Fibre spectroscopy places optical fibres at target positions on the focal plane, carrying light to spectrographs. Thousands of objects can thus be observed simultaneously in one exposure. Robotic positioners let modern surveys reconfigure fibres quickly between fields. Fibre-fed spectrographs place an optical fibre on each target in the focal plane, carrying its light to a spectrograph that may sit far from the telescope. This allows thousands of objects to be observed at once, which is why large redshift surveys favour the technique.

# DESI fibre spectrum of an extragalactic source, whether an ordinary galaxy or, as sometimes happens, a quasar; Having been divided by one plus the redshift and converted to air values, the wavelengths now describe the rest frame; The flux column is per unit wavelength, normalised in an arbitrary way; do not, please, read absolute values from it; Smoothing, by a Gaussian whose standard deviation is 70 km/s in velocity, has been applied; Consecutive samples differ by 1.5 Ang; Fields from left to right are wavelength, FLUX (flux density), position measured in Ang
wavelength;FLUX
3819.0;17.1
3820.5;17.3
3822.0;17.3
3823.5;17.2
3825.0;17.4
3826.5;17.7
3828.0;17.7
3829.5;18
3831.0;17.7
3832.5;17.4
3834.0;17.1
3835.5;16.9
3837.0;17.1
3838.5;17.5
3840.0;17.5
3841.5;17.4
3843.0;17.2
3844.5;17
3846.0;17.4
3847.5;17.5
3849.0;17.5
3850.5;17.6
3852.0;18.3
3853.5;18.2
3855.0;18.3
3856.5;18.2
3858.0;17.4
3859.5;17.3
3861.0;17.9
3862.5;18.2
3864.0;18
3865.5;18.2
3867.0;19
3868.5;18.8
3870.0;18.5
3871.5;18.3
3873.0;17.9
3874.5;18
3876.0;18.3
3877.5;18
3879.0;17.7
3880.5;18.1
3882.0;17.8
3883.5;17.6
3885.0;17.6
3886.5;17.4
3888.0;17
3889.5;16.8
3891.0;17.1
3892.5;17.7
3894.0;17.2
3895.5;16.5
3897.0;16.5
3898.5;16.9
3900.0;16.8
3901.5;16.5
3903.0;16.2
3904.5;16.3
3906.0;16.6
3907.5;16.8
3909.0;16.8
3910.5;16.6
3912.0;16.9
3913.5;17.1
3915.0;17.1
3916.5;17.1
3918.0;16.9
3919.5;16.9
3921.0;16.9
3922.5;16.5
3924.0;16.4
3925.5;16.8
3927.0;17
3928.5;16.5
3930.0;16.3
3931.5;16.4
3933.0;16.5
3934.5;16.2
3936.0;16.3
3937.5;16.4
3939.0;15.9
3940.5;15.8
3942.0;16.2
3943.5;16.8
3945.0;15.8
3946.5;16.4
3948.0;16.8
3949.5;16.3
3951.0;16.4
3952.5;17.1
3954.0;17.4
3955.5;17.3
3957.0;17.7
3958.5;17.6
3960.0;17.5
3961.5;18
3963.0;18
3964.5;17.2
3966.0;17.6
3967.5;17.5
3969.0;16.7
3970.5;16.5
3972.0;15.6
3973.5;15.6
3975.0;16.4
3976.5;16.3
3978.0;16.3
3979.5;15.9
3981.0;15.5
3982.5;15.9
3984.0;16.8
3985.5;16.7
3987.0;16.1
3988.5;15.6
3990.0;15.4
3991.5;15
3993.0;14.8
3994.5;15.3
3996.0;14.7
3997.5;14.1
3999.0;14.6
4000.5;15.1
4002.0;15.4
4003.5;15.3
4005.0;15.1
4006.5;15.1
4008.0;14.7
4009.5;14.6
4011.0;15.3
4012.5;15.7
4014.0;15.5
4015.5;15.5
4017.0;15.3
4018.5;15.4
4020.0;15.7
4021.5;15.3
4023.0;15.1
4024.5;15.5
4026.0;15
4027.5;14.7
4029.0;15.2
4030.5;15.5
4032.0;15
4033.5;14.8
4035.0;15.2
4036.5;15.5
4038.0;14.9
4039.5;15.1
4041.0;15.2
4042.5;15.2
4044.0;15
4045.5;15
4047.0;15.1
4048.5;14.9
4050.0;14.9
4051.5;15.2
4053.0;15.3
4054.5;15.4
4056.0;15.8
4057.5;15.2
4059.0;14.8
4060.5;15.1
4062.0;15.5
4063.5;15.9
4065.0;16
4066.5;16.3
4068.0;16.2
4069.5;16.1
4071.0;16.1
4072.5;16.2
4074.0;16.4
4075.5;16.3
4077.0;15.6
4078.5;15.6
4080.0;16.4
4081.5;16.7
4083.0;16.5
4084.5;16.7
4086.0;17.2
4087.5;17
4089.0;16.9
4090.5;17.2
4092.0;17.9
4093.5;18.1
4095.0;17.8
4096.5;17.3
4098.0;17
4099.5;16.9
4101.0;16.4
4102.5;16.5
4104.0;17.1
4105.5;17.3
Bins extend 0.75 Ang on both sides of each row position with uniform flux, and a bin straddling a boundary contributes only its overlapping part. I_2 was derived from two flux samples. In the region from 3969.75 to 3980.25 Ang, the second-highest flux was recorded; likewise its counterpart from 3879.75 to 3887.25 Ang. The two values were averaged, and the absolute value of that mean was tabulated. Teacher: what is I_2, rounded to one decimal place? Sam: 17.1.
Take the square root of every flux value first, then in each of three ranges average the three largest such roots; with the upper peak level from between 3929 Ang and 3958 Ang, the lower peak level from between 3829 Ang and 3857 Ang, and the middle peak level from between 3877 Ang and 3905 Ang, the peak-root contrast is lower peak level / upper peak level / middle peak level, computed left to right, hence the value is 0.241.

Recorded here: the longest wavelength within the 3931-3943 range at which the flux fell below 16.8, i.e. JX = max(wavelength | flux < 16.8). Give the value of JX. 3942.0 Ang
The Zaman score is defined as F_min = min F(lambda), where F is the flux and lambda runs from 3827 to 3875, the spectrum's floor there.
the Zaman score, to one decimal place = 16.9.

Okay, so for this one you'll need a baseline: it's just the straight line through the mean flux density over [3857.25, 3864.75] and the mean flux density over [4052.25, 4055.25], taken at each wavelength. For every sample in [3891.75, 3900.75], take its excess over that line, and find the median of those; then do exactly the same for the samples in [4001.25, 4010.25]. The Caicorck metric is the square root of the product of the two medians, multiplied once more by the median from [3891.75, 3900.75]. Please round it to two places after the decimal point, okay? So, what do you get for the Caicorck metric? -0.26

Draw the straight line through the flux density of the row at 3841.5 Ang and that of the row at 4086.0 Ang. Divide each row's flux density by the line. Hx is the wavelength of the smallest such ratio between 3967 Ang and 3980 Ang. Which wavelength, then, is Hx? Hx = 3972.0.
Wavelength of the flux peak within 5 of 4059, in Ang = 4063.5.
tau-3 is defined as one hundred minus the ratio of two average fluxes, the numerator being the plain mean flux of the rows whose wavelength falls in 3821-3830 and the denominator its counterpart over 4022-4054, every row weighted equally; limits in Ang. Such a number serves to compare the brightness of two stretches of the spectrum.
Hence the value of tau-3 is 98.8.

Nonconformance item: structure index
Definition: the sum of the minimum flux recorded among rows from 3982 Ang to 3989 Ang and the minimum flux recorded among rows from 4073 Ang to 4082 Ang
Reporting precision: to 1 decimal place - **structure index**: 31.2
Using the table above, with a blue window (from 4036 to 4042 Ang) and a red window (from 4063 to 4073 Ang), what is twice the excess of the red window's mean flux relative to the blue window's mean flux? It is 2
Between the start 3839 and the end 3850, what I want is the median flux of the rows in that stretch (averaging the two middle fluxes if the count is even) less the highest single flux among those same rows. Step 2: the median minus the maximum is -0.100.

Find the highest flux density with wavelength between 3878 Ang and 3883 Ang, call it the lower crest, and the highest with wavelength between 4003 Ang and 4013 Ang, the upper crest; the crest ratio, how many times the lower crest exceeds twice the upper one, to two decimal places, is 0.58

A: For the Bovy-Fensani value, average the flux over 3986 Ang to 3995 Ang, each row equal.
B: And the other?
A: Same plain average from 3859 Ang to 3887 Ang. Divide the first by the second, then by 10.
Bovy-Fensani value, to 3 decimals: 0.085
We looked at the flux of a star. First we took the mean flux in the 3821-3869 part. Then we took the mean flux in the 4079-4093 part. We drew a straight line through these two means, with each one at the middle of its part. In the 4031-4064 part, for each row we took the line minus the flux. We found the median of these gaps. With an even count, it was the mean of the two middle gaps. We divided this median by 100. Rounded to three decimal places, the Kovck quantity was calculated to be 0.019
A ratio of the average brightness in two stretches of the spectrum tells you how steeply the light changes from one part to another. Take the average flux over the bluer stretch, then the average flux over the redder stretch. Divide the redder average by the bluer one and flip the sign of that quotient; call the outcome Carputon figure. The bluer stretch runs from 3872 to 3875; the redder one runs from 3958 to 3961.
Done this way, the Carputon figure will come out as -0.978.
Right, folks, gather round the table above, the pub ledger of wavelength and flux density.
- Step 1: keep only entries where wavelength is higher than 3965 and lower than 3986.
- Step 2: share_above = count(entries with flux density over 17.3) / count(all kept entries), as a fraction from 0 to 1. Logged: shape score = 0.14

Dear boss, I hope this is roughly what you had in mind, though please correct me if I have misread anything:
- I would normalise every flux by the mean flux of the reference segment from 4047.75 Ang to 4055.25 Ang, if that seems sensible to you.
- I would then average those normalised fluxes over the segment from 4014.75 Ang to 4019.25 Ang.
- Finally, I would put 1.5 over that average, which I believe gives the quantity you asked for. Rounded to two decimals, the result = 1.47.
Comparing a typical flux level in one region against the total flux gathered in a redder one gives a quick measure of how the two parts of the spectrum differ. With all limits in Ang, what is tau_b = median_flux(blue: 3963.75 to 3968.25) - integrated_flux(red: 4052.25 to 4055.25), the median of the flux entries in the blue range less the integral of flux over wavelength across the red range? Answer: -29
